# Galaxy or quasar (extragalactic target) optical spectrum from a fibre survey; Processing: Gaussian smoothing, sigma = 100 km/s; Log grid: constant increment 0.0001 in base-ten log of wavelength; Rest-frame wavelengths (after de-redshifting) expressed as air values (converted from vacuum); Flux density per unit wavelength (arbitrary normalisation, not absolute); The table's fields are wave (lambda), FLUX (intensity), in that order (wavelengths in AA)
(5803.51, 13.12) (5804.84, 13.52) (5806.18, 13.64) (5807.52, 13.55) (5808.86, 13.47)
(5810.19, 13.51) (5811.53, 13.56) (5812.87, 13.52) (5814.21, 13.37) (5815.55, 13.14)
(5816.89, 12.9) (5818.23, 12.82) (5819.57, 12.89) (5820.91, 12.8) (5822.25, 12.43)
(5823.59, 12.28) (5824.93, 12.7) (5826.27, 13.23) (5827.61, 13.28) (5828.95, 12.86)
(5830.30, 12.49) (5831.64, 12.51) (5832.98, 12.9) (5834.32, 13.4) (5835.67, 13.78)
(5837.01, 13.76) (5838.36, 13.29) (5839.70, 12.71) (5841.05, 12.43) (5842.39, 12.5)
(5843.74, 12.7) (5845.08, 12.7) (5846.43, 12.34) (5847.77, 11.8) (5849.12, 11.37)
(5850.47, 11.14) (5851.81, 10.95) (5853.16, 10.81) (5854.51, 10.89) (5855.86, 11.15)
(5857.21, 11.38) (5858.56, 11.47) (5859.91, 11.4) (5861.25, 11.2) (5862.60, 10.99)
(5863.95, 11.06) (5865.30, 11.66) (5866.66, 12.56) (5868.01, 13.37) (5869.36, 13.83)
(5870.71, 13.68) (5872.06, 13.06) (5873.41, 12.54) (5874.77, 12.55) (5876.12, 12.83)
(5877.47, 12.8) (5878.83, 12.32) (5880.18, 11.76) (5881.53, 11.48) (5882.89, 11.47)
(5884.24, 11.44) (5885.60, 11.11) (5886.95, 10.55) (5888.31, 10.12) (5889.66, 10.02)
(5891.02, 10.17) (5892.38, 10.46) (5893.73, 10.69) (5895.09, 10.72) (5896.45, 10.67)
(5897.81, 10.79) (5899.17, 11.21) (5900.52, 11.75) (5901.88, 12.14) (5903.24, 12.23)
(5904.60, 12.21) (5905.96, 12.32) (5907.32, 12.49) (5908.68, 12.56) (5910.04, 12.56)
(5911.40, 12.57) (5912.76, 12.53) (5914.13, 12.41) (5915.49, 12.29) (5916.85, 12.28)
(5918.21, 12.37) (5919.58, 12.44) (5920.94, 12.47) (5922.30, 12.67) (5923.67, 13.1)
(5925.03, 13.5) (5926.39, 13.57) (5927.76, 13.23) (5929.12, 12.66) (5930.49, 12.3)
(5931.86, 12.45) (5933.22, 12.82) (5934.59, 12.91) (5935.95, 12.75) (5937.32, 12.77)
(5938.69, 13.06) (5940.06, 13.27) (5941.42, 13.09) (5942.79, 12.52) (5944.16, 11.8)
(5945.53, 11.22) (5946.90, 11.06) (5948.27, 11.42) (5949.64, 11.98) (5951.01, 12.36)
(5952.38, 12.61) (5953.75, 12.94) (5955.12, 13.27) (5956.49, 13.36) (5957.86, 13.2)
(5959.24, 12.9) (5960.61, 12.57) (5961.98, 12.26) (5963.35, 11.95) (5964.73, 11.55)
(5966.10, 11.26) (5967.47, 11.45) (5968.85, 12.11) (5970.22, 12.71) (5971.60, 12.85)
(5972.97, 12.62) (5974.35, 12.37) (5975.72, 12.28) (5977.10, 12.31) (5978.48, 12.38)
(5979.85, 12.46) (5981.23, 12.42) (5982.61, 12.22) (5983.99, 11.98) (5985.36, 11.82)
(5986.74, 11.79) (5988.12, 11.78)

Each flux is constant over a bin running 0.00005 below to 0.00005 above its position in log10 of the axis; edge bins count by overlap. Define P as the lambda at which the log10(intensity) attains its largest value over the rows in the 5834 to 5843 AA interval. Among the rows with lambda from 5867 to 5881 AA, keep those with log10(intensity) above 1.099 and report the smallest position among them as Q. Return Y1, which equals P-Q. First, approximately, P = 5835.67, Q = 5868.01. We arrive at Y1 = -32.3 AA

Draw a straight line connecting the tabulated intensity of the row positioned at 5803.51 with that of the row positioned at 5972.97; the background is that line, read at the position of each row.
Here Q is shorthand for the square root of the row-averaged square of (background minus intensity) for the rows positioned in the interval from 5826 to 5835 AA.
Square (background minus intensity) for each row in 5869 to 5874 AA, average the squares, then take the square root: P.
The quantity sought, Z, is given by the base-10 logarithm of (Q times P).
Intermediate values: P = 0.62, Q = 0.35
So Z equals -0.66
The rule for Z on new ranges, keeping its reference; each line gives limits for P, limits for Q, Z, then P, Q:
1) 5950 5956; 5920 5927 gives -0.71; 0.37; 0.53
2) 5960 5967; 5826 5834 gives -0.52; 0.87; 0.35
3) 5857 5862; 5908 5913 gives -0.40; 1.60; 0.25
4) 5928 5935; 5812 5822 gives -1.18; 0.26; 0.26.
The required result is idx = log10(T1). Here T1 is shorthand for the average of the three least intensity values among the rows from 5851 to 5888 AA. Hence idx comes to 1.03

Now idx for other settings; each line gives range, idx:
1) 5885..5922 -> 1.00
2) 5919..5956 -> 1.05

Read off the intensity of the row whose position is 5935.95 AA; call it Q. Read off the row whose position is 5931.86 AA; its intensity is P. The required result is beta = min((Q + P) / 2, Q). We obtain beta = 12.6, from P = 12.45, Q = 12.75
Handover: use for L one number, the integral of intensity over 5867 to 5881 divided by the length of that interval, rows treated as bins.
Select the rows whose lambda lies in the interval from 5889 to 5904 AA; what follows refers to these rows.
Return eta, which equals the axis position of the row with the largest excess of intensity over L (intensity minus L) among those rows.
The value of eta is 5903.24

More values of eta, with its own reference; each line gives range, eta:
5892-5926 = 5925.03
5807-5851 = 5835.67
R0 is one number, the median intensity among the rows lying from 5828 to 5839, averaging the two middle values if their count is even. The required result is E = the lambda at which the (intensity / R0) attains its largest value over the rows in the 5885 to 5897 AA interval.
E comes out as 5885.60 AA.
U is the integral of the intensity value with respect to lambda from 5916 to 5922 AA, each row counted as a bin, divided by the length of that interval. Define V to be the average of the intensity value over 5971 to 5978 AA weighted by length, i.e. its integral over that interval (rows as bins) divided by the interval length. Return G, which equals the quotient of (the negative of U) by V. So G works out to -0.99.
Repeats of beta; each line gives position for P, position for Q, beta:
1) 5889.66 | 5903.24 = 11.1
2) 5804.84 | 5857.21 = 11.4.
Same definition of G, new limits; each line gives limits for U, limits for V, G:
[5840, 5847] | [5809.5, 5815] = -0.93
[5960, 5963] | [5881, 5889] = -1.12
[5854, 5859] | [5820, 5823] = -0.89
